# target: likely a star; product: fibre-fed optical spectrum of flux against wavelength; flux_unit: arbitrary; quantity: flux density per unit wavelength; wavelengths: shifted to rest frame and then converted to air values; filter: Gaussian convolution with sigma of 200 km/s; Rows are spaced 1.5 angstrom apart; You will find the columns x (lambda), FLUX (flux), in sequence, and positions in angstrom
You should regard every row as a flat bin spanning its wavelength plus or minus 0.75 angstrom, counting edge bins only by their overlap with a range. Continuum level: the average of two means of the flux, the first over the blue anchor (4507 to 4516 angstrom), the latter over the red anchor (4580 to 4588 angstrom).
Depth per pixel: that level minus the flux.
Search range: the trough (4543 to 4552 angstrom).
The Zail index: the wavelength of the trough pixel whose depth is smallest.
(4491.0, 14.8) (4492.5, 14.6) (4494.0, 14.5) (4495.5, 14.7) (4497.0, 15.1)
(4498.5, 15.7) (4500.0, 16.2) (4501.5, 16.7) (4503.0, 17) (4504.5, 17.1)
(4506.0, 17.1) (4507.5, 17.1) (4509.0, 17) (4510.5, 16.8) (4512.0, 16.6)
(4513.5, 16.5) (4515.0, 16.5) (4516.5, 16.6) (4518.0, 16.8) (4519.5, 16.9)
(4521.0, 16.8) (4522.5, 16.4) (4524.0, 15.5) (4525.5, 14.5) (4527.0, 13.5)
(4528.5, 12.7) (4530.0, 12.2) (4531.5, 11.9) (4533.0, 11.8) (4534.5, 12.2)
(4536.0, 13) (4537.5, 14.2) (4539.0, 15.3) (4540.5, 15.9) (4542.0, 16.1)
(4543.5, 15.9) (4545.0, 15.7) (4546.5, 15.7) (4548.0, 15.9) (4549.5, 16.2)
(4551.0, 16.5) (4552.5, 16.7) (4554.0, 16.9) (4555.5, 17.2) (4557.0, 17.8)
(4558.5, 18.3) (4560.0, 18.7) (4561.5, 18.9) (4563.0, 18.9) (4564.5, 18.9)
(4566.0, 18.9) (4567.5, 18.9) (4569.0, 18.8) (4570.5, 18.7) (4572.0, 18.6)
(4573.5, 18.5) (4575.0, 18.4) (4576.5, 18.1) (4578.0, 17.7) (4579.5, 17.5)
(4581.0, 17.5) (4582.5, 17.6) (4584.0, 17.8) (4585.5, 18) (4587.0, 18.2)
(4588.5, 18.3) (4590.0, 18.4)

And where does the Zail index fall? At 4551.0 angstrom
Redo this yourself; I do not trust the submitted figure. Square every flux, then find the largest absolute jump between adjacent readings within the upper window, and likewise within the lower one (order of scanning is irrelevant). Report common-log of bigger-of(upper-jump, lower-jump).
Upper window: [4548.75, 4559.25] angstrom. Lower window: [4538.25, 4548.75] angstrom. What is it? 1.32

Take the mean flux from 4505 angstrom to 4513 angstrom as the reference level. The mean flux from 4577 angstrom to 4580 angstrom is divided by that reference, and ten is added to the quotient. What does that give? 11.0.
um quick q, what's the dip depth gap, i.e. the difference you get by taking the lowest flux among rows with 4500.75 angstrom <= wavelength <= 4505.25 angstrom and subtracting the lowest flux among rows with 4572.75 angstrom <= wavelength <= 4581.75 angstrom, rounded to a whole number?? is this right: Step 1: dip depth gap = -1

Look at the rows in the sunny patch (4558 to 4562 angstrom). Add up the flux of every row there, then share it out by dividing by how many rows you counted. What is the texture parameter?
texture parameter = 18.6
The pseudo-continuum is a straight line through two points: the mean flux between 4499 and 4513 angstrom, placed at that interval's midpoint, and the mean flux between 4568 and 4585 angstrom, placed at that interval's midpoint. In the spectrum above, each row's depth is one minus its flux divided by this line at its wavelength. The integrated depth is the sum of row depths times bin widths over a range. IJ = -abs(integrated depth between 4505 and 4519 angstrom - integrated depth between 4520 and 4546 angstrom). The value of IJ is -4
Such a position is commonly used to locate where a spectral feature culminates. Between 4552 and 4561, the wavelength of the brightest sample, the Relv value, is 4560.0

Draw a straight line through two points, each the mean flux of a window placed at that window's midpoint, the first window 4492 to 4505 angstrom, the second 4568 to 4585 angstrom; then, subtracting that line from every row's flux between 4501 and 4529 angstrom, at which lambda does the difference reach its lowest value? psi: 4528.5 angstrom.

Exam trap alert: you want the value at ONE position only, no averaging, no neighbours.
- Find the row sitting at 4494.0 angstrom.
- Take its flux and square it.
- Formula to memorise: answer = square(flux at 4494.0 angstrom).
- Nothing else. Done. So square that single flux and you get 210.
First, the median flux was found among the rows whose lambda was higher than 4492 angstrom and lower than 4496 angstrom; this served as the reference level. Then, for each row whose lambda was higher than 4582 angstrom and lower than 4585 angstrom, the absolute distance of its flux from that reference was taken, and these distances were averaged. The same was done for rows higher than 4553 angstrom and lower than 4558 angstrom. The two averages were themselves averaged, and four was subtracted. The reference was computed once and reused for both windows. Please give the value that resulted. -1.1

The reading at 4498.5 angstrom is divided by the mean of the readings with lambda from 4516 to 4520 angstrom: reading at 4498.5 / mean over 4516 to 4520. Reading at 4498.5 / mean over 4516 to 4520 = 0.94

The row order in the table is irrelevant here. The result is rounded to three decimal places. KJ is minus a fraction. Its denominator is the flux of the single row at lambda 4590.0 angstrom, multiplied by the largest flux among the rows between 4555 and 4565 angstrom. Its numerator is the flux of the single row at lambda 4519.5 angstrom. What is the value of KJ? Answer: -0.049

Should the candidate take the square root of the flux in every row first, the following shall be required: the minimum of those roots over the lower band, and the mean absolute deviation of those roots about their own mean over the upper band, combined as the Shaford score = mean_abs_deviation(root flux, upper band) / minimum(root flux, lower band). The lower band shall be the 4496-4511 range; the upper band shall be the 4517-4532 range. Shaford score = 0.059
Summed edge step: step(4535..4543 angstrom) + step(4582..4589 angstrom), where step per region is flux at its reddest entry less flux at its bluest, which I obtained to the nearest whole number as 4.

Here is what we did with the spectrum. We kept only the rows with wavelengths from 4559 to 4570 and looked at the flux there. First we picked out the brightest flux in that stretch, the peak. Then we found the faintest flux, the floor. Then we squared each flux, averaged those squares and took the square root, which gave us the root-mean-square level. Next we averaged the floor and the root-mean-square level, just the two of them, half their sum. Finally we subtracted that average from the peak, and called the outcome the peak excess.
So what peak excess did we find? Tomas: 0.1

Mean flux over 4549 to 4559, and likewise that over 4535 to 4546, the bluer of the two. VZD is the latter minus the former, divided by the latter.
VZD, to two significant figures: -0.13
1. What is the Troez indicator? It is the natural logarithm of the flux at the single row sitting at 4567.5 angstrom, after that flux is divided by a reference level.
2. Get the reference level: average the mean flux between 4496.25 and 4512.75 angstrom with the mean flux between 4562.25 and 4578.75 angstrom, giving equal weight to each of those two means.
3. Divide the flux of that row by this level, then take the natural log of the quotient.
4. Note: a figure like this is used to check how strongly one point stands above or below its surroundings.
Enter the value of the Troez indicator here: 0.07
